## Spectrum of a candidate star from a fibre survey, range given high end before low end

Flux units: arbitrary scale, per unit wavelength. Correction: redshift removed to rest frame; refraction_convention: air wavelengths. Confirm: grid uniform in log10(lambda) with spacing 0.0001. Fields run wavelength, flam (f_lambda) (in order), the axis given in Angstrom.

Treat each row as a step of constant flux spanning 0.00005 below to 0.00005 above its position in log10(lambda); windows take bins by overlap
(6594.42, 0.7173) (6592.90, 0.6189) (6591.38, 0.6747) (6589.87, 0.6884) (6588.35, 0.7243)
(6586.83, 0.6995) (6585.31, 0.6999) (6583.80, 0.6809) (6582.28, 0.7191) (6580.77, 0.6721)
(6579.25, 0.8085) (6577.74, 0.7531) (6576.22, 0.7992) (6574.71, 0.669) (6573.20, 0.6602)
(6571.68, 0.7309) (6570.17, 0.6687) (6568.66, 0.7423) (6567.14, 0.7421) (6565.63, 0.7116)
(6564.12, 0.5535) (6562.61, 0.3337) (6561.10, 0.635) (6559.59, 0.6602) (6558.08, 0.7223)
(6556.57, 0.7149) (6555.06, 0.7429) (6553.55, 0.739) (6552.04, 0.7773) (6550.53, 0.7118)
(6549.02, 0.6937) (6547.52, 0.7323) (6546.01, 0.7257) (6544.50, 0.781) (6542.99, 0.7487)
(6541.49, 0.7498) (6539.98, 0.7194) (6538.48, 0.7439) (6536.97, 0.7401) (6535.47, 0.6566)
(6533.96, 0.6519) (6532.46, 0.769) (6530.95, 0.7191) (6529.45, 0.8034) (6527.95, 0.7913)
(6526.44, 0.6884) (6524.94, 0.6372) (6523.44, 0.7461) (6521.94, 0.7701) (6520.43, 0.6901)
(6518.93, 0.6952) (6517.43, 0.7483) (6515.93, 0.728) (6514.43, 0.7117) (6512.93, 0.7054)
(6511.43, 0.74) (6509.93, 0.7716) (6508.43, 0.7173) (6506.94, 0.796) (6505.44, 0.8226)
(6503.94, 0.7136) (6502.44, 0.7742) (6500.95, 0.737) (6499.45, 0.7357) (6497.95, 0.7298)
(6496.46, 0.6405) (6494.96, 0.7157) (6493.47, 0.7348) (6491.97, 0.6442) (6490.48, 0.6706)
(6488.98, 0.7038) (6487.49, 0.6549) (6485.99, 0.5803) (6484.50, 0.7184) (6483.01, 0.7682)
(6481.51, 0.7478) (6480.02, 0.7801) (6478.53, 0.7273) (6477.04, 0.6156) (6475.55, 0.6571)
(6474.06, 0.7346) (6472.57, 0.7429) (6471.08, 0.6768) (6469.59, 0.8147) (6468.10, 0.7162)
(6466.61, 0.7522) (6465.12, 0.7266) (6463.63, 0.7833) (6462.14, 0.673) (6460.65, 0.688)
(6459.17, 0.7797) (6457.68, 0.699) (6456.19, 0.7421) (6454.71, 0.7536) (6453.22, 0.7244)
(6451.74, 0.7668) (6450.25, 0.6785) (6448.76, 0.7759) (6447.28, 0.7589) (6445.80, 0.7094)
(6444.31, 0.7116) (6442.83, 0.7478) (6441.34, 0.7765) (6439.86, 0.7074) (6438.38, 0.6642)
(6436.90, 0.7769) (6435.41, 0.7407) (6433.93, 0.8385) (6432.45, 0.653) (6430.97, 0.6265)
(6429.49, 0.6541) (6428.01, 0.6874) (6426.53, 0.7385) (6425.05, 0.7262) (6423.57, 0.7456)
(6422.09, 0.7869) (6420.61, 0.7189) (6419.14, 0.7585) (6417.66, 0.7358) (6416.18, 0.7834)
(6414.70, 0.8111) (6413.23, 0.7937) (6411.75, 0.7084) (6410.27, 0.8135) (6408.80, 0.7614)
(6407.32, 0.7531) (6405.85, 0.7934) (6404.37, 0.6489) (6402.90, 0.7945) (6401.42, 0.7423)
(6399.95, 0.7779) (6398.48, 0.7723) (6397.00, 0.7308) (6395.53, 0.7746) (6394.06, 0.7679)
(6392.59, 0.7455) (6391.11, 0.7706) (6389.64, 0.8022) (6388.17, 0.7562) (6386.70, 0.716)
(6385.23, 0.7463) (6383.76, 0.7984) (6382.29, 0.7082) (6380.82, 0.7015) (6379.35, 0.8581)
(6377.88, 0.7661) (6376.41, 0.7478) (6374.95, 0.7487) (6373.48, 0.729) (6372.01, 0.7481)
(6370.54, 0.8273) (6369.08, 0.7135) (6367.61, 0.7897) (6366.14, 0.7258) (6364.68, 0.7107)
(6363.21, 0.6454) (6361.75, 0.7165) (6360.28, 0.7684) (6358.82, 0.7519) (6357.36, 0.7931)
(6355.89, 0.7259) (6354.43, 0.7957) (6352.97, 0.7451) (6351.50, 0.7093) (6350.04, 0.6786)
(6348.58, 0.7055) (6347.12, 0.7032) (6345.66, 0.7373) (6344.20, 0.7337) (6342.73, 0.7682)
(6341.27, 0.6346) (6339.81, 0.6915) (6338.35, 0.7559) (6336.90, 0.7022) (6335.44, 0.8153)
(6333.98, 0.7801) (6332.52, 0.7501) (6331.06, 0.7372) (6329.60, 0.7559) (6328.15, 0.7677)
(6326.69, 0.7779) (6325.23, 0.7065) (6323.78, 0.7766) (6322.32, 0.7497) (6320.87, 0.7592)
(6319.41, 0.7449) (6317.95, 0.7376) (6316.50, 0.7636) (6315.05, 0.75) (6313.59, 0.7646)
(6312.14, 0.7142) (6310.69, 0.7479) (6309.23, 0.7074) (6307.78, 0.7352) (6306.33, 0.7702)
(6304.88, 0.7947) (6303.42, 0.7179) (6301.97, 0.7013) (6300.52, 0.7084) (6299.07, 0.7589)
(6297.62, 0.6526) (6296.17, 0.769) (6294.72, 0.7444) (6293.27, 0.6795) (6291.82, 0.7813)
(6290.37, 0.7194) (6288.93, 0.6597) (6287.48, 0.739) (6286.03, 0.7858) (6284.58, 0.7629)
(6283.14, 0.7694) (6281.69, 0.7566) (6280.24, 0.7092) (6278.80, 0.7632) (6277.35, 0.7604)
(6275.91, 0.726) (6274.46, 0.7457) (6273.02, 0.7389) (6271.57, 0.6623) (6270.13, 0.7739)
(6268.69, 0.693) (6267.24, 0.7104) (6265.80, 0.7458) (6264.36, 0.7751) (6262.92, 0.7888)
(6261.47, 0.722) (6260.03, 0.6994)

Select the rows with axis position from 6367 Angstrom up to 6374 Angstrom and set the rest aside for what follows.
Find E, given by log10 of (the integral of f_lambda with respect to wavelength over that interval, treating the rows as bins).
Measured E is 0.73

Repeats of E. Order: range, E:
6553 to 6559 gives 0.64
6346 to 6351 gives 0.54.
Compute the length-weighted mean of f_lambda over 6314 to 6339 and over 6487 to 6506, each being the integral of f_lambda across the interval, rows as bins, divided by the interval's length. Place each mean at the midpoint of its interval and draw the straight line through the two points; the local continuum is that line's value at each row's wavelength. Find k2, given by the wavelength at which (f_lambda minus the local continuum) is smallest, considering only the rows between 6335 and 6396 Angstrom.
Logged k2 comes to 6341.27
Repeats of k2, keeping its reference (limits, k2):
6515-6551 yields 6524.94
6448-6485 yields 6477.04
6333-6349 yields 6341.27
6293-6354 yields 6341.27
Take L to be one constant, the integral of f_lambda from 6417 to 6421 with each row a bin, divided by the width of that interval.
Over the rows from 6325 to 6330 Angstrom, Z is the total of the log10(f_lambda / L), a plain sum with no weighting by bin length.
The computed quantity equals 0.025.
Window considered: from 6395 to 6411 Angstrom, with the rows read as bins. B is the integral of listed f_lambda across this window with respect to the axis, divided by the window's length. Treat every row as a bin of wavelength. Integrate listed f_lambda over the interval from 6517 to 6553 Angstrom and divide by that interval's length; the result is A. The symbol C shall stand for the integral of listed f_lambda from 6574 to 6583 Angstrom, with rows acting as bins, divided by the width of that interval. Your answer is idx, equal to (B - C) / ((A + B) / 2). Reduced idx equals 0.03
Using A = 0.729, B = 0.760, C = 0.738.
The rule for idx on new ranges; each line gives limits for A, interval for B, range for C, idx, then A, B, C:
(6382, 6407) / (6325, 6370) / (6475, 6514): 0.03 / 0.757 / 0.736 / 0.716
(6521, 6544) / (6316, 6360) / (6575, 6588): 0.02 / 0.729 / 0.742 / 0.727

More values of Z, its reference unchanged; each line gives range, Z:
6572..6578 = -0.054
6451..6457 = 0.014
